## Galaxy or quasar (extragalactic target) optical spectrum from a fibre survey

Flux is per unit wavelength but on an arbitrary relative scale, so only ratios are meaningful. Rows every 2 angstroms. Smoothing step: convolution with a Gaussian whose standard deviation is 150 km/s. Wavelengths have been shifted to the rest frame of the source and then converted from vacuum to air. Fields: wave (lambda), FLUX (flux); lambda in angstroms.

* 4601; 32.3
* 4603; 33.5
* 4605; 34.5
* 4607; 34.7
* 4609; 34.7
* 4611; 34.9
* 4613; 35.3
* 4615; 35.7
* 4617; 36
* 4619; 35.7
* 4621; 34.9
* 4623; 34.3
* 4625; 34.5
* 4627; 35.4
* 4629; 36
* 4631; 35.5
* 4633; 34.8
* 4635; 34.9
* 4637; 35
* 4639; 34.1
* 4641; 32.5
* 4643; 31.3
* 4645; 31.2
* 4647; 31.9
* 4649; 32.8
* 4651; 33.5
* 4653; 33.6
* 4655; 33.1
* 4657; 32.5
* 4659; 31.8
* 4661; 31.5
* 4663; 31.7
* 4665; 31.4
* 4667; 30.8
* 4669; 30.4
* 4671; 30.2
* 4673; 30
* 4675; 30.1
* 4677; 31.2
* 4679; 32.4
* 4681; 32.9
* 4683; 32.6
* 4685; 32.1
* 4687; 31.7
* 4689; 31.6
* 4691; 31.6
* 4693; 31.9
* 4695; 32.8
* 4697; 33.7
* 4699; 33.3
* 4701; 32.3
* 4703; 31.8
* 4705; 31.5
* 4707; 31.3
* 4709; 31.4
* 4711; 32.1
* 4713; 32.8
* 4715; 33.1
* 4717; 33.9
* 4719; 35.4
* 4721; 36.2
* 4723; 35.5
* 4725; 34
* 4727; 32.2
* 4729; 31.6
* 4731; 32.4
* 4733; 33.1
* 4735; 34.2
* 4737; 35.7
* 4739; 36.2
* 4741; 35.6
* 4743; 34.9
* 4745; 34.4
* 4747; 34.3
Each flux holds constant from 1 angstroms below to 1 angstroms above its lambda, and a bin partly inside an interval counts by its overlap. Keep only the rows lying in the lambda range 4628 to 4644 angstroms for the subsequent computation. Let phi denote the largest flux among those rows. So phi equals 36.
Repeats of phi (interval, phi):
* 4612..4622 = 36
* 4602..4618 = 36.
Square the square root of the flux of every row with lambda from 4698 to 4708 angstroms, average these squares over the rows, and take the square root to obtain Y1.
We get 5.66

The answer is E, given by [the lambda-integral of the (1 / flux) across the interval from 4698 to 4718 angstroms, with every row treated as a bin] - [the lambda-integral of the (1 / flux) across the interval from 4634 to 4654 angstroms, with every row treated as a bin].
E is 0.013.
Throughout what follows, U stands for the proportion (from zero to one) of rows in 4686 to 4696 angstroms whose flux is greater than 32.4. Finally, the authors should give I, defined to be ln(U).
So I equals -1.6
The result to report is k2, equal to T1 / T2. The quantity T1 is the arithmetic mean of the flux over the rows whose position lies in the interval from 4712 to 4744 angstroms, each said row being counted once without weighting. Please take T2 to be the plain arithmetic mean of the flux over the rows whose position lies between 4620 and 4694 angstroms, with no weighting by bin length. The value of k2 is 1.05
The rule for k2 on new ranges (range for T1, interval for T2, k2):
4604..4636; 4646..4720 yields 1.09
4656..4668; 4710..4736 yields 0.94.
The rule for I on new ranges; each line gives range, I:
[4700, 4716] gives -1.4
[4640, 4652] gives -0.7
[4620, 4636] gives 0.0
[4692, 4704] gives -0.7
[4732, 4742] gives 0.0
